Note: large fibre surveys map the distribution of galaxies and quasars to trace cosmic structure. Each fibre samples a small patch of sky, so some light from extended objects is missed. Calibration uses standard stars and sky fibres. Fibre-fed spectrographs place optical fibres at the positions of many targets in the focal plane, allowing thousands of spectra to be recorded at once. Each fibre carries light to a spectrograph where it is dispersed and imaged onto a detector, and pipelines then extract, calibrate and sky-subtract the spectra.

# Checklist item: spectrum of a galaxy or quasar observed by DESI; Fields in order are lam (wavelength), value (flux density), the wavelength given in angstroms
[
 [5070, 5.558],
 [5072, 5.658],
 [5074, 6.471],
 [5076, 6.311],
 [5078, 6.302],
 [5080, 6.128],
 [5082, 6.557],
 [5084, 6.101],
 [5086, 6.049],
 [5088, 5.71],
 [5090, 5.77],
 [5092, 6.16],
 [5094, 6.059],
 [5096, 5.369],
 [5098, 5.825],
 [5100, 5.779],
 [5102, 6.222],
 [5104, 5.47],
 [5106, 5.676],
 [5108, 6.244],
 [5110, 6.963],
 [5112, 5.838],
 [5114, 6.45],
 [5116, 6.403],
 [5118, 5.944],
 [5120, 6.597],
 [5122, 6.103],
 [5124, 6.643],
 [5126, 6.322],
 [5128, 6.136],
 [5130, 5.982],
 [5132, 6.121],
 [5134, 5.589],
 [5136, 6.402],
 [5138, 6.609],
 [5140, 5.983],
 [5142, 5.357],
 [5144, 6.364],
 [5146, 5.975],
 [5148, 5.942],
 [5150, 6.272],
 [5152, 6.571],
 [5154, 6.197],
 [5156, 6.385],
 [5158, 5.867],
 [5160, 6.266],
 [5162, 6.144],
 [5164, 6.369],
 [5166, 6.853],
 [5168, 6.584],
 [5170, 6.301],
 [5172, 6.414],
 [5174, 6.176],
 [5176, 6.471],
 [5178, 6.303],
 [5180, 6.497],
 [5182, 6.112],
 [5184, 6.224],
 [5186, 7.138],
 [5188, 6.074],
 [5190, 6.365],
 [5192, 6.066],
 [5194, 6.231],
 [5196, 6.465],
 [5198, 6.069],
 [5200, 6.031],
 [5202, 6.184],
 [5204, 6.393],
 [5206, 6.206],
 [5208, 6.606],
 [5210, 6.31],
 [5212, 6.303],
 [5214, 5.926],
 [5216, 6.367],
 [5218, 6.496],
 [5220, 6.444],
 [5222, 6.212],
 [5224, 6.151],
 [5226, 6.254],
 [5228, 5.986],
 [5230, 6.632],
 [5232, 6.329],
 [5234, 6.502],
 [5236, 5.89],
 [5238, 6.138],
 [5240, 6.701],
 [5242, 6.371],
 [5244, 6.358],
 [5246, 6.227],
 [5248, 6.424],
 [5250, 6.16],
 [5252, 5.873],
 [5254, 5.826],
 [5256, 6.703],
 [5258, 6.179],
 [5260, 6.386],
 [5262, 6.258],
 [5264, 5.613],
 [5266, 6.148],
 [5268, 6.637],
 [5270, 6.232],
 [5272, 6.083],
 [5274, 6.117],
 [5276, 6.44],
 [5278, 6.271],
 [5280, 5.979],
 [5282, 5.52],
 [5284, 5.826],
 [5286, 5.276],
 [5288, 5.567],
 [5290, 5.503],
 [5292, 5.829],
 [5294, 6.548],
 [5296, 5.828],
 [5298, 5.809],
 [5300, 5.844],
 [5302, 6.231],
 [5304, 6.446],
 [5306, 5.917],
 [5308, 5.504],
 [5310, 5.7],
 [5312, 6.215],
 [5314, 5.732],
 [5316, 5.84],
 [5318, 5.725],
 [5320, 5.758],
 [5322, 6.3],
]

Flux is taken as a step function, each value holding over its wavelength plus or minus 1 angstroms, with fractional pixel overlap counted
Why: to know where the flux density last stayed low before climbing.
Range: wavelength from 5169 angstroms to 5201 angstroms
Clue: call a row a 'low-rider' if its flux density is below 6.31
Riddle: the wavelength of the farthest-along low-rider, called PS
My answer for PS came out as 5200 angstroms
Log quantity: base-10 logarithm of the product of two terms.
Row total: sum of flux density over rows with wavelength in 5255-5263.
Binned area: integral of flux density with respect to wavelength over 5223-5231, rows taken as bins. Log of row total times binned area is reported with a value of 3.11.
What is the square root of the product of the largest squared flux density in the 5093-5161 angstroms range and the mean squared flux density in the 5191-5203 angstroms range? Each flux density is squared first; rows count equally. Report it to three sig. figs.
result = 43.0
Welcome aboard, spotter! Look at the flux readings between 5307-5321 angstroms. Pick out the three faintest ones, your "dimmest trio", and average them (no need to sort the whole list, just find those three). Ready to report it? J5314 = 5.64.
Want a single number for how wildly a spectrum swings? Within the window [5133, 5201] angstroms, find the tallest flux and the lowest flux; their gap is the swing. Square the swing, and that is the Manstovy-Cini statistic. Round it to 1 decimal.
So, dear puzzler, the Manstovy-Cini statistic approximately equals 3.2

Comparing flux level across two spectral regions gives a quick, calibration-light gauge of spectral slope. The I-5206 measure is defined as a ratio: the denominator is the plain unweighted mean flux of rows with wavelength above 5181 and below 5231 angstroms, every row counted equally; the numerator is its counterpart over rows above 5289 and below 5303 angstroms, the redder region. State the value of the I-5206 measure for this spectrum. 0.94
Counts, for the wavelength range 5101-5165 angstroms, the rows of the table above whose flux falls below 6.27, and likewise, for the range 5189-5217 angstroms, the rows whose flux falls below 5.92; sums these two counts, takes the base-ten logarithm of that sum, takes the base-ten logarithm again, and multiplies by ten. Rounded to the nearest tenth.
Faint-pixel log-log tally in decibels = 1.1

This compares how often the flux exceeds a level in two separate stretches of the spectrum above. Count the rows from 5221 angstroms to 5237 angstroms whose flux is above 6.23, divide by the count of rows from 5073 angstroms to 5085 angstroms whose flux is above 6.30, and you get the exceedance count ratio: 1.0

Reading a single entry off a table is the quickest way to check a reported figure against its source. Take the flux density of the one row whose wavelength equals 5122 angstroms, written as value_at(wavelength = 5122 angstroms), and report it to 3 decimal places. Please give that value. 6.103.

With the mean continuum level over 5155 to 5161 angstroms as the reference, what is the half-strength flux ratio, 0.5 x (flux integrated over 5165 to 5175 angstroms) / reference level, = 5.2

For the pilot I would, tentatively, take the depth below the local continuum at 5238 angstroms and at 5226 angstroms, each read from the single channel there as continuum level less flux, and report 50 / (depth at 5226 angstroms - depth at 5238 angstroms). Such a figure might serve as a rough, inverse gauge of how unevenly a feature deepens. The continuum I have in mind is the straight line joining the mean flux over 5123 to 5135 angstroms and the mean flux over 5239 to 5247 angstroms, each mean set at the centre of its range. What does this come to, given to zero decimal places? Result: -343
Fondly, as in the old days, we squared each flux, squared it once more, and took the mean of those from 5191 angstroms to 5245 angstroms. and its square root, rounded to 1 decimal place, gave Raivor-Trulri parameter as 39.6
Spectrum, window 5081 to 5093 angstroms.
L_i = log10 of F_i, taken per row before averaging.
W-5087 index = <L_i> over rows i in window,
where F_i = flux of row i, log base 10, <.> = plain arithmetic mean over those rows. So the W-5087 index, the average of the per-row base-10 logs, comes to 0.782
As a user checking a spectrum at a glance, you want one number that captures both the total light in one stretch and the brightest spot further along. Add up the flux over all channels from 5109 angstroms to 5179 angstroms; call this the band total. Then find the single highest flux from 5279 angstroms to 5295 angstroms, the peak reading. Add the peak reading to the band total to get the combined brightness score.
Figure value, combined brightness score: 225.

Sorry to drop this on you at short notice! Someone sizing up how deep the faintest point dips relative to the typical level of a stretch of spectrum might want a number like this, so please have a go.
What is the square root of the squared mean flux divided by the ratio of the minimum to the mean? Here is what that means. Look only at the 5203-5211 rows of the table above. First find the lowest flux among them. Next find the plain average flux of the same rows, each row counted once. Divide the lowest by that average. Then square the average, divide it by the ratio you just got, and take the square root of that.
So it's 6.47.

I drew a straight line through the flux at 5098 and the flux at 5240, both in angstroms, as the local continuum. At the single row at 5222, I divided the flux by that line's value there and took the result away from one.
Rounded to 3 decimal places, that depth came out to 0.057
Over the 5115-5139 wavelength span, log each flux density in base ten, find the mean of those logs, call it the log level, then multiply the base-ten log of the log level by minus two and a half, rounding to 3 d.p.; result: 0.250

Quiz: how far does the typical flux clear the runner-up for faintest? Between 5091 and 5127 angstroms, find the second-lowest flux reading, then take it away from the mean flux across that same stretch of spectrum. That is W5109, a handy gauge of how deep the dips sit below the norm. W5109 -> 0.64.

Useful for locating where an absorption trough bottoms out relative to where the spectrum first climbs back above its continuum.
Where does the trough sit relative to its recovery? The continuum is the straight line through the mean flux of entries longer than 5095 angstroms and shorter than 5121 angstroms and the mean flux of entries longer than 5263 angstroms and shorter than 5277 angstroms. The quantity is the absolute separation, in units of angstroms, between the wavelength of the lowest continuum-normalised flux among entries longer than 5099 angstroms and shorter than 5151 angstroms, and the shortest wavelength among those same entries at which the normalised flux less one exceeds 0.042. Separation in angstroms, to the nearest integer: 32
